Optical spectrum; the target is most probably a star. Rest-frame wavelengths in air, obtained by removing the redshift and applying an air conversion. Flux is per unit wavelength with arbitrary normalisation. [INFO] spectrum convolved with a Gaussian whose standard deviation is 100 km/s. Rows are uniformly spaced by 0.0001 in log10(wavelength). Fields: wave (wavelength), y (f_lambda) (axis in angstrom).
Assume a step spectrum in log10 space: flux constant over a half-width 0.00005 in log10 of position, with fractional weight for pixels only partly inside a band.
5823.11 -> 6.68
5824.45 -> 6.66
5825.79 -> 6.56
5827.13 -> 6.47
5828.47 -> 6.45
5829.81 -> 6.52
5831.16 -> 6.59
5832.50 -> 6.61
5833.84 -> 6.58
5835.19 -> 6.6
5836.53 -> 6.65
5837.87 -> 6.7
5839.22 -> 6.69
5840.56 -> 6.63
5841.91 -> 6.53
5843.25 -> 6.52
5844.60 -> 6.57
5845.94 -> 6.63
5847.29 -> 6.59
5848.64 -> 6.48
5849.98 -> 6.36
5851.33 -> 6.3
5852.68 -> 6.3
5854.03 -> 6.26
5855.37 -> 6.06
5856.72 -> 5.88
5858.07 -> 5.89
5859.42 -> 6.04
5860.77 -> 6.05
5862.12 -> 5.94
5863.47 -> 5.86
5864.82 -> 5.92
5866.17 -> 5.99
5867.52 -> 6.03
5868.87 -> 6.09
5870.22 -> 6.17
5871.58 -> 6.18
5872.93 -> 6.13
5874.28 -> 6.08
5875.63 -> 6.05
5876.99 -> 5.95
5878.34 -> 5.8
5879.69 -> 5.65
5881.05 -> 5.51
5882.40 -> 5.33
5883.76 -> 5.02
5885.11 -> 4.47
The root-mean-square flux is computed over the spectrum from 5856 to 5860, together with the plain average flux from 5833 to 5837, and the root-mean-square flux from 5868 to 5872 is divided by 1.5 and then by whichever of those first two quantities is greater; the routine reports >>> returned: 0.620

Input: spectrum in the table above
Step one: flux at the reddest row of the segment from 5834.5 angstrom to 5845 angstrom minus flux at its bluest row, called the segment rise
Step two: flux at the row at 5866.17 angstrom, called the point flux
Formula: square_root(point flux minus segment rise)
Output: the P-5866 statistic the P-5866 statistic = 2.45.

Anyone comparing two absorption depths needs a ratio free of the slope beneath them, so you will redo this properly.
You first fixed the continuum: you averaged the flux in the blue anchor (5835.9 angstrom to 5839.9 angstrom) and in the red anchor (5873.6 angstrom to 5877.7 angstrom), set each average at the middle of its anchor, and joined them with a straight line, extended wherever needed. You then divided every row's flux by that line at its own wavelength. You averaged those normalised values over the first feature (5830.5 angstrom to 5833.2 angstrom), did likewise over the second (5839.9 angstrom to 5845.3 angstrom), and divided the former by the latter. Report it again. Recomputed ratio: 0.98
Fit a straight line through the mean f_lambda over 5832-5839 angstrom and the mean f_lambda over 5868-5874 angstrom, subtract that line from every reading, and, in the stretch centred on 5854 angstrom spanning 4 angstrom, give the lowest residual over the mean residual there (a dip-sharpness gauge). 1.8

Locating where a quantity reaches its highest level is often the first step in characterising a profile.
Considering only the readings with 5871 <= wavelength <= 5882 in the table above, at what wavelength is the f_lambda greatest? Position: 5871.58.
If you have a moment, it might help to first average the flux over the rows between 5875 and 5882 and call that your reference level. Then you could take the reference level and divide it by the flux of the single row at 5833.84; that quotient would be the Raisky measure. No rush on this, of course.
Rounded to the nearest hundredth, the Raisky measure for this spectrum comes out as 0.88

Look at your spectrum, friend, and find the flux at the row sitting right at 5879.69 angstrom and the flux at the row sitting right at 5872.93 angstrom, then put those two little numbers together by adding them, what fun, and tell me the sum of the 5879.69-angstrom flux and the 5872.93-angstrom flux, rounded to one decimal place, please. 11.8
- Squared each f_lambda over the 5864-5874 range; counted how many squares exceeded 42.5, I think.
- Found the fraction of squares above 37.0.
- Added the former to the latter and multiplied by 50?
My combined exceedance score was 29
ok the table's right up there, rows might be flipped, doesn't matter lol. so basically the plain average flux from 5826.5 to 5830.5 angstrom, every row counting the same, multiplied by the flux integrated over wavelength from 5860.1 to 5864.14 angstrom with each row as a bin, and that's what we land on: 156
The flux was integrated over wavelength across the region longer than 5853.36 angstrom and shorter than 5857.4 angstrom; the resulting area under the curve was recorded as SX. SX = 24.5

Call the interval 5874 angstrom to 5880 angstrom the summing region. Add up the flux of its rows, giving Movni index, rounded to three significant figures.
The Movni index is 29.5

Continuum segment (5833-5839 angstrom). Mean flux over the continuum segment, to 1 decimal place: 6.6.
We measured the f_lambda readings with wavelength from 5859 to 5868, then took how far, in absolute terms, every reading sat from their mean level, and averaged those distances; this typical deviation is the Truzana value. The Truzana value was 0.06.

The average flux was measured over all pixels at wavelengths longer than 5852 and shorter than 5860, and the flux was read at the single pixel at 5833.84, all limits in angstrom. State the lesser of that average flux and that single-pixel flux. 6.07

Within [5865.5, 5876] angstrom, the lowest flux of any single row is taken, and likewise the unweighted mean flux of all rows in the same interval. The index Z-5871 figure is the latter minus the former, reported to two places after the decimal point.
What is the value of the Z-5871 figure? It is 0.10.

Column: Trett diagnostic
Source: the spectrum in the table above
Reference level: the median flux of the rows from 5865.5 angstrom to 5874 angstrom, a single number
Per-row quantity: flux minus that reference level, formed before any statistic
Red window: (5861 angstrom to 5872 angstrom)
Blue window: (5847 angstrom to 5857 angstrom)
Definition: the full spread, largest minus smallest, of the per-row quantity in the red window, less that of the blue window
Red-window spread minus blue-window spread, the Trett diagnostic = -0.39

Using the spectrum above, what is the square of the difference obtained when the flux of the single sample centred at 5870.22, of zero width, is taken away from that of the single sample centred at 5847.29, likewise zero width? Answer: 0.18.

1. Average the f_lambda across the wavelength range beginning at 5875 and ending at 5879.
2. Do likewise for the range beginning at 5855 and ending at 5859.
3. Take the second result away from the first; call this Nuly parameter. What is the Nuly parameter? 0.0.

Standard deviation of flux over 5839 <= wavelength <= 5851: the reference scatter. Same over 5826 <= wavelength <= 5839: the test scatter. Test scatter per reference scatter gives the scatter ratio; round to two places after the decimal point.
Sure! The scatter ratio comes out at 0.83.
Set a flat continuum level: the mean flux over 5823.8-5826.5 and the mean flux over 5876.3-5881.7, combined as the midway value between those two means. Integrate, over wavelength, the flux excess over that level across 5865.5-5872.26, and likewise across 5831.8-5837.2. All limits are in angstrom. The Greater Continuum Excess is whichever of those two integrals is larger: 2.4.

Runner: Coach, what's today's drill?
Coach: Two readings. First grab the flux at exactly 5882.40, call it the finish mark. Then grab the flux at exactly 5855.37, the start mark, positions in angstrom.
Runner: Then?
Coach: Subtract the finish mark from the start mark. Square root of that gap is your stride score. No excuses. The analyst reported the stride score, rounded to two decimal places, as 0.85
